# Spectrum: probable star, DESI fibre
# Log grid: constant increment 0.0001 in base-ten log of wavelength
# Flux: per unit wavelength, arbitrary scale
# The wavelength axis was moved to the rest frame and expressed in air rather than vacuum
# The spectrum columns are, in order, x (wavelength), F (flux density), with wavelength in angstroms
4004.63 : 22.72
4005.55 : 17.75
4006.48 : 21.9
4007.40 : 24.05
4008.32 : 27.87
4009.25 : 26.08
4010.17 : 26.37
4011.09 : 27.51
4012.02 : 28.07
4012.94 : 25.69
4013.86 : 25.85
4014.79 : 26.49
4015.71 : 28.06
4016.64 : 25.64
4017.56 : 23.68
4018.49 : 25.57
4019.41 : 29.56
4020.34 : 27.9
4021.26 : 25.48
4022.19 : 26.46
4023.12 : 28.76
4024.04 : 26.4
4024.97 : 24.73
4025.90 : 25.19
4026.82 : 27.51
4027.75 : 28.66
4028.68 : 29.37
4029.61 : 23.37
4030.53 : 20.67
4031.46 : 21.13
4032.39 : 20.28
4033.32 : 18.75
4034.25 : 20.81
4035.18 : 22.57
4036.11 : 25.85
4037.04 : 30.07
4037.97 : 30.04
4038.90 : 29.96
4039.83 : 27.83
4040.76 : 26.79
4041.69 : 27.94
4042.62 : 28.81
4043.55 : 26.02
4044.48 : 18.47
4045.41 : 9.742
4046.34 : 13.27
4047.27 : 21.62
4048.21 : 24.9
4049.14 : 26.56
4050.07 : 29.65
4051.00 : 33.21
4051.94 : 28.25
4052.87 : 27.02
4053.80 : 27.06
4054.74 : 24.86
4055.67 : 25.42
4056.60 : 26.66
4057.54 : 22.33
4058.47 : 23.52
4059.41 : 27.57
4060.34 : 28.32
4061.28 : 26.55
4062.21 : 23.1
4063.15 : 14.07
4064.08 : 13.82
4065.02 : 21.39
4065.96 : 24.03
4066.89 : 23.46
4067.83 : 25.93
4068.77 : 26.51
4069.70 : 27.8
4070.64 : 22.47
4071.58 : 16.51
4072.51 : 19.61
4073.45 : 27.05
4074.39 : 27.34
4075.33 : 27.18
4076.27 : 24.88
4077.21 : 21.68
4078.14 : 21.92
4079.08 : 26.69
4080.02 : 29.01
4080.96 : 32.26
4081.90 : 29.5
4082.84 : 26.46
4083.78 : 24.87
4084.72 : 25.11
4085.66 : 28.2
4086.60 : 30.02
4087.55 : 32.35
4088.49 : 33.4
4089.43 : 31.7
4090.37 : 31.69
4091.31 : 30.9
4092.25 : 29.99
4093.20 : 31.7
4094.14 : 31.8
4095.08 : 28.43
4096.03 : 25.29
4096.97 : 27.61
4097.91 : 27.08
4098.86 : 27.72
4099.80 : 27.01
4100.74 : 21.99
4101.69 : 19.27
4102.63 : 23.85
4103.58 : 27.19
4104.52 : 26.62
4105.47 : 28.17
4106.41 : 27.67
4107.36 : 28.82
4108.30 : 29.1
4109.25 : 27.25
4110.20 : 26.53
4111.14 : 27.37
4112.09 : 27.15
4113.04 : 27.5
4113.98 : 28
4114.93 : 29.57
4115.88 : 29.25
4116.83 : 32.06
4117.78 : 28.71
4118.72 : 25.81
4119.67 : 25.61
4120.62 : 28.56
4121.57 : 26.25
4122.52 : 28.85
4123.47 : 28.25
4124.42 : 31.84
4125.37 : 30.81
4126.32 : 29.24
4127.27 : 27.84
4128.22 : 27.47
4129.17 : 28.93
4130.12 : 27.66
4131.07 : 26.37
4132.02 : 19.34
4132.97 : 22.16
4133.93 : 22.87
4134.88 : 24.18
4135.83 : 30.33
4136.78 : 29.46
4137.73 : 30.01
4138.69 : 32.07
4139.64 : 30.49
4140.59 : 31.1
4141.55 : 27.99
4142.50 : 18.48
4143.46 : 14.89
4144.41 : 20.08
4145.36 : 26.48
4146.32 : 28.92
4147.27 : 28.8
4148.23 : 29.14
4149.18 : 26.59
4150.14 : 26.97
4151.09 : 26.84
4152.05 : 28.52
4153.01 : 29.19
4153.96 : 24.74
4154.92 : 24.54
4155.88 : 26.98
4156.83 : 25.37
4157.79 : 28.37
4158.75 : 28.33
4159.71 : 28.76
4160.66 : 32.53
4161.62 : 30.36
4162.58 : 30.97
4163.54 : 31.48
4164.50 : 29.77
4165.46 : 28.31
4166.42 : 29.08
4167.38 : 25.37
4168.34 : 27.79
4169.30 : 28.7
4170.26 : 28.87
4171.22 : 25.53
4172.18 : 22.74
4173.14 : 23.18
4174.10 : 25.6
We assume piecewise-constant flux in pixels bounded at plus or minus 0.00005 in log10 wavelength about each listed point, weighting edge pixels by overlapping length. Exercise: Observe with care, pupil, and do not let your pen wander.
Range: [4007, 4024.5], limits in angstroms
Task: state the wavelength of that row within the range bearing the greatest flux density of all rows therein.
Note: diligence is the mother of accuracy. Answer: 4019.41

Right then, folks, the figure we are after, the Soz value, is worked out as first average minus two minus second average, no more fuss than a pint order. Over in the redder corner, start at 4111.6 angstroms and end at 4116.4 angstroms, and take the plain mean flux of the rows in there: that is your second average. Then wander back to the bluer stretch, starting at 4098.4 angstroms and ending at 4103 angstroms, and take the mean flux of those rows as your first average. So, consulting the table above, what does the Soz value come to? -6.3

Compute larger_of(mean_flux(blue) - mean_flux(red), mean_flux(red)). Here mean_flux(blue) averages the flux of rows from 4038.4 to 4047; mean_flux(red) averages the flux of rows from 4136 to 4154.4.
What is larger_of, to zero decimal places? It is 27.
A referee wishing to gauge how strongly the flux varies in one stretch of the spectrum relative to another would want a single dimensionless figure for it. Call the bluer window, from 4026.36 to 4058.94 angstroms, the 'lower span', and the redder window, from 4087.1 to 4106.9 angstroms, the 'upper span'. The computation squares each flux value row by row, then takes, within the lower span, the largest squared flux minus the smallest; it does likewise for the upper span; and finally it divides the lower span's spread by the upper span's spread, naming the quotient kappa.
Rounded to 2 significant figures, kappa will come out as 1.4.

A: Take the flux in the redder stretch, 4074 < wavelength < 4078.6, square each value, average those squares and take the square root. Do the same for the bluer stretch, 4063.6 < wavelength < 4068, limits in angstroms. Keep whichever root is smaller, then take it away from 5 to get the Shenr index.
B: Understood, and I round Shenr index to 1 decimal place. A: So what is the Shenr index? -17.1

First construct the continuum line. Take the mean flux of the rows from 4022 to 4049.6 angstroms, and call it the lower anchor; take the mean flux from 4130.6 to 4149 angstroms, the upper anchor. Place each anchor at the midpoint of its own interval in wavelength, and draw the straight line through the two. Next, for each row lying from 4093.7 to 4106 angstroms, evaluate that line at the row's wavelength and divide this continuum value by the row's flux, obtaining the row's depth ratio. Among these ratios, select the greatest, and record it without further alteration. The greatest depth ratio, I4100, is 1.32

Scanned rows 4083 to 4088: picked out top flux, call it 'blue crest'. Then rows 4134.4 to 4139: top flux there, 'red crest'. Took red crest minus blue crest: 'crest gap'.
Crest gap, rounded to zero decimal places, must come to 0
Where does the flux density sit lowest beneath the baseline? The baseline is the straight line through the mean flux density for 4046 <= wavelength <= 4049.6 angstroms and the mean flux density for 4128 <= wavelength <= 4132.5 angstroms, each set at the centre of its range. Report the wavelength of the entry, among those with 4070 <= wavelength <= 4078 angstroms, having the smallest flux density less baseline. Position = 4071.58 angstroms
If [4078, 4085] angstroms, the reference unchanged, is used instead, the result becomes 4078.14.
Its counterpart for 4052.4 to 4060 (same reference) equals 4057.54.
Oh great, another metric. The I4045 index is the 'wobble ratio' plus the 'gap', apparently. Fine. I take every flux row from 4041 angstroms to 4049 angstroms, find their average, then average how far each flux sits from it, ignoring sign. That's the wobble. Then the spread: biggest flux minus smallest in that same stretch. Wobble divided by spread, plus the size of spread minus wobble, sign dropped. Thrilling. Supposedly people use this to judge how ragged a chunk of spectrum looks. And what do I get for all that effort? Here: 14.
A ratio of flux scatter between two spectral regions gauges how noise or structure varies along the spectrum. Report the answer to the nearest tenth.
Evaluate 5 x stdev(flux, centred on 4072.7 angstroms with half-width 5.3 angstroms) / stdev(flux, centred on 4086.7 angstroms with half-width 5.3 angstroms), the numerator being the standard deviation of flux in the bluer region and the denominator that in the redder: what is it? 6.3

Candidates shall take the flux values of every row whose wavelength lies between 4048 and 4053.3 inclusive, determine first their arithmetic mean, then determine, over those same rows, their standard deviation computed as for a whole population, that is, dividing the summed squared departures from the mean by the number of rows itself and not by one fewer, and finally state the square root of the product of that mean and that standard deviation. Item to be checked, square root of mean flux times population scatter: 8.7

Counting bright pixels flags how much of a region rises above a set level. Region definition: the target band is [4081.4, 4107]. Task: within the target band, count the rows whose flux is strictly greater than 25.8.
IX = 21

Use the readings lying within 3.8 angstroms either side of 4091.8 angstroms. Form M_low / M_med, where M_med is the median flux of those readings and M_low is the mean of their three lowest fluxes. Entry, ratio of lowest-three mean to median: 0.939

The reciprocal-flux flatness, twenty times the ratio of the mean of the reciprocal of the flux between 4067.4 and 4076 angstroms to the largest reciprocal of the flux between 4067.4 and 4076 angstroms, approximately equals 13.9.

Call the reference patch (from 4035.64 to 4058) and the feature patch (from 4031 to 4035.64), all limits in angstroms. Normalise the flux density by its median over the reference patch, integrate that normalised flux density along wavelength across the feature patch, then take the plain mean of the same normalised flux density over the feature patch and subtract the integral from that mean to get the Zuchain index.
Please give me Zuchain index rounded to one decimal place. -2.8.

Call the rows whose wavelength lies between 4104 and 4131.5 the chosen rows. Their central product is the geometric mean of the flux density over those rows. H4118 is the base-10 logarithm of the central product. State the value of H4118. 1.45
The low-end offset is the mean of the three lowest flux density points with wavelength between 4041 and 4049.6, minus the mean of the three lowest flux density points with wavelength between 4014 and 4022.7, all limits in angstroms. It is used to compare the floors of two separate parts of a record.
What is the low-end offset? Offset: -11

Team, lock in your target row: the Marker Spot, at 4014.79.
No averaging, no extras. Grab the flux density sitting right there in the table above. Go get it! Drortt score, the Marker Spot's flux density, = 26.49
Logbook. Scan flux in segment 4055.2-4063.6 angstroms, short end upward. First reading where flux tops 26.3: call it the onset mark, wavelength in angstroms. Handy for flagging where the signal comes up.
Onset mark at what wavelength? 4056.60 angstroms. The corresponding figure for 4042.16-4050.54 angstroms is 4042.62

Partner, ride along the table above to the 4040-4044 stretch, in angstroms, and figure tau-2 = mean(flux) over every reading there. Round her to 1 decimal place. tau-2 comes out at 27.4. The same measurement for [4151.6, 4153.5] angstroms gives 28.9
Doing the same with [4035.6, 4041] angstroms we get 28.4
